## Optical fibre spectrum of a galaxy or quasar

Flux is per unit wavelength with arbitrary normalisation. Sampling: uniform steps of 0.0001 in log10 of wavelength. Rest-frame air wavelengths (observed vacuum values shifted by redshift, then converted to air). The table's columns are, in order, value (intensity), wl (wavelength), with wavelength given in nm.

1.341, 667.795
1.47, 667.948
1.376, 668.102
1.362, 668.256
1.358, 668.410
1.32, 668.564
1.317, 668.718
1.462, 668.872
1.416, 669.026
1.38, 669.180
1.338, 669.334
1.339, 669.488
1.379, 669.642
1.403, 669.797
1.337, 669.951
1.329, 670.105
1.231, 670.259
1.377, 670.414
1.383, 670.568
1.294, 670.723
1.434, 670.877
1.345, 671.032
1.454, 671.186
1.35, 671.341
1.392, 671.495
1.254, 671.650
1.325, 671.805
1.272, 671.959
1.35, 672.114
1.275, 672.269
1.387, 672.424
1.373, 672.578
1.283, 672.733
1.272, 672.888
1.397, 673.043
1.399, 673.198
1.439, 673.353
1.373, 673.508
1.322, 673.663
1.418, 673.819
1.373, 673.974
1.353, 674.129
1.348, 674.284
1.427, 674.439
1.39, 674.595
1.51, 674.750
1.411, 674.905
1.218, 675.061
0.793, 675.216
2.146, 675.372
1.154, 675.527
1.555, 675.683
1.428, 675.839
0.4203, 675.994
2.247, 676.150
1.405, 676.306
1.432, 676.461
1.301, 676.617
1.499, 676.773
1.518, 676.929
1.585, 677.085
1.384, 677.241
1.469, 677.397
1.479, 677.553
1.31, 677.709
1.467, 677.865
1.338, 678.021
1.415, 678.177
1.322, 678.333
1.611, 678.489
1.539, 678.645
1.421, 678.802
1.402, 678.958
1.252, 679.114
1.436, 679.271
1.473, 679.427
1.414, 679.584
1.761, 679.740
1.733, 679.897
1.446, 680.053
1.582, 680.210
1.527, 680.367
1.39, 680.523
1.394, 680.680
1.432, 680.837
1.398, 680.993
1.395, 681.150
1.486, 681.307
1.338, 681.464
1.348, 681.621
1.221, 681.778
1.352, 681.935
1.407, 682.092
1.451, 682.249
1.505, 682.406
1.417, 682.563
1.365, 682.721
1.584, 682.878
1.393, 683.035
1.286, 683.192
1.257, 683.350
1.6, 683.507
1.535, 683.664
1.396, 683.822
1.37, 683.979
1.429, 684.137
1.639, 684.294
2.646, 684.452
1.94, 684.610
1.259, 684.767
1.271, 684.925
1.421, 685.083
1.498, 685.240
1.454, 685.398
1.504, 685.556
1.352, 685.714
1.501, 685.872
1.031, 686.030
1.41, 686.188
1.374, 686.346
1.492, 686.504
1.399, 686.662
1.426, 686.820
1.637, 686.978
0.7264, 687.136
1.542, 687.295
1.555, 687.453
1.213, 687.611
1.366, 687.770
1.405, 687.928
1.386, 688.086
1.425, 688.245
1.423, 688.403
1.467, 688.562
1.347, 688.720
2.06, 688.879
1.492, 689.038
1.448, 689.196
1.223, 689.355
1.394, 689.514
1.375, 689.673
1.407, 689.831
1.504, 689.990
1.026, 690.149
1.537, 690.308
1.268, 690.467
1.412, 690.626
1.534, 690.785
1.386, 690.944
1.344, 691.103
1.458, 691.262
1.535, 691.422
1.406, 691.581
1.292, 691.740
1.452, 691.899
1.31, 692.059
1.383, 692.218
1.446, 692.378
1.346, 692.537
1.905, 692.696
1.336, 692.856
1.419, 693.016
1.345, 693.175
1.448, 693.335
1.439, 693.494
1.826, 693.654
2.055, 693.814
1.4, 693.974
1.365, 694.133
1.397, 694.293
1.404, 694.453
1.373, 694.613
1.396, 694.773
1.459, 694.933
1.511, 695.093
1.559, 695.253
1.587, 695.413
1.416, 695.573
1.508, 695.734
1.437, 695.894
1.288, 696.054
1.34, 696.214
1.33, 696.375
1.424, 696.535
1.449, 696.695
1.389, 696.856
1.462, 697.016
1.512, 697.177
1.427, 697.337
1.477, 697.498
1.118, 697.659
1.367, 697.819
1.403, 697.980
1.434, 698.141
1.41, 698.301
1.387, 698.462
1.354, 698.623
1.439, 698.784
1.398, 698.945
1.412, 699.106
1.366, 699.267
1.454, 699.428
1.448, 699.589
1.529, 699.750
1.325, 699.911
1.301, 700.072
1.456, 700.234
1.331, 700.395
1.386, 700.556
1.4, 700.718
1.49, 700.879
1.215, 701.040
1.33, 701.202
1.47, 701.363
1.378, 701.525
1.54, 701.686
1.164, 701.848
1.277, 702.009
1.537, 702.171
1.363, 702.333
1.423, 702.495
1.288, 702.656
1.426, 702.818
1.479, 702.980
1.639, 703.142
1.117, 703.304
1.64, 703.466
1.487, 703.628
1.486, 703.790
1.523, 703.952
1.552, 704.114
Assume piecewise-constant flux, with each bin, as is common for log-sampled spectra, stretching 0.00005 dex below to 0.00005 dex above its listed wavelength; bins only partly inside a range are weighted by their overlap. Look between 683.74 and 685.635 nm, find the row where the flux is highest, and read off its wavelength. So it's 684.452 nm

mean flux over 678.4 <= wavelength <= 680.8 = 1.49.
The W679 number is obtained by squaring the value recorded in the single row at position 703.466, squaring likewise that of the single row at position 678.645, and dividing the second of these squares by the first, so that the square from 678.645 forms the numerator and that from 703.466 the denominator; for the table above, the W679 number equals 0.88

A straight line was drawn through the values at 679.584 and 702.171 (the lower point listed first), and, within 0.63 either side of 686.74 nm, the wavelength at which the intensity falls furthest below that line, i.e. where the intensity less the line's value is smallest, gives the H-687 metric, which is 687.136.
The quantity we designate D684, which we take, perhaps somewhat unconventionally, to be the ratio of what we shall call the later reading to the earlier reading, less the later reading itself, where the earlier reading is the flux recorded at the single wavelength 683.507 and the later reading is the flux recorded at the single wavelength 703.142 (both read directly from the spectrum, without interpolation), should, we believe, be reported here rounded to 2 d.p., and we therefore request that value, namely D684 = -0.61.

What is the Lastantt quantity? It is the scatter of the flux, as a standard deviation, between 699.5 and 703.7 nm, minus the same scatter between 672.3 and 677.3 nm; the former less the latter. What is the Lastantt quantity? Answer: -0.17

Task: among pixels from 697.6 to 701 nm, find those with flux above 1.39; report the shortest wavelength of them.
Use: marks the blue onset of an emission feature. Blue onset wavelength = 697.980 nm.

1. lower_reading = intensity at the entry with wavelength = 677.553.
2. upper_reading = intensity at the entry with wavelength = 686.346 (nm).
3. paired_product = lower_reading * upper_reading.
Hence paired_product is 2.03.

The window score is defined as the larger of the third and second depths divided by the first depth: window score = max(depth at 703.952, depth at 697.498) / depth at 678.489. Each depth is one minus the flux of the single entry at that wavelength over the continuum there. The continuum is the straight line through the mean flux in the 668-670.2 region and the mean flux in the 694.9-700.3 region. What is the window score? 0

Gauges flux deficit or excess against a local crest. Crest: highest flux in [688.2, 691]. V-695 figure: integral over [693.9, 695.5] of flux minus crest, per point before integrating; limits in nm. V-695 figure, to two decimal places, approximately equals -0.98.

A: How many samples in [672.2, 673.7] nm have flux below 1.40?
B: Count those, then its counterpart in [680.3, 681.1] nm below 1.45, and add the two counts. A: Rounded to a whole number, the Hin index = 13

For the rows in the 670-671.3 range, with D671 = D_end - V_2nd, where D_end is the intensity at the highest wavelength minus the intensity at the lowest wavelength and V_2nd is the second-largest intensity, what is -1.3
